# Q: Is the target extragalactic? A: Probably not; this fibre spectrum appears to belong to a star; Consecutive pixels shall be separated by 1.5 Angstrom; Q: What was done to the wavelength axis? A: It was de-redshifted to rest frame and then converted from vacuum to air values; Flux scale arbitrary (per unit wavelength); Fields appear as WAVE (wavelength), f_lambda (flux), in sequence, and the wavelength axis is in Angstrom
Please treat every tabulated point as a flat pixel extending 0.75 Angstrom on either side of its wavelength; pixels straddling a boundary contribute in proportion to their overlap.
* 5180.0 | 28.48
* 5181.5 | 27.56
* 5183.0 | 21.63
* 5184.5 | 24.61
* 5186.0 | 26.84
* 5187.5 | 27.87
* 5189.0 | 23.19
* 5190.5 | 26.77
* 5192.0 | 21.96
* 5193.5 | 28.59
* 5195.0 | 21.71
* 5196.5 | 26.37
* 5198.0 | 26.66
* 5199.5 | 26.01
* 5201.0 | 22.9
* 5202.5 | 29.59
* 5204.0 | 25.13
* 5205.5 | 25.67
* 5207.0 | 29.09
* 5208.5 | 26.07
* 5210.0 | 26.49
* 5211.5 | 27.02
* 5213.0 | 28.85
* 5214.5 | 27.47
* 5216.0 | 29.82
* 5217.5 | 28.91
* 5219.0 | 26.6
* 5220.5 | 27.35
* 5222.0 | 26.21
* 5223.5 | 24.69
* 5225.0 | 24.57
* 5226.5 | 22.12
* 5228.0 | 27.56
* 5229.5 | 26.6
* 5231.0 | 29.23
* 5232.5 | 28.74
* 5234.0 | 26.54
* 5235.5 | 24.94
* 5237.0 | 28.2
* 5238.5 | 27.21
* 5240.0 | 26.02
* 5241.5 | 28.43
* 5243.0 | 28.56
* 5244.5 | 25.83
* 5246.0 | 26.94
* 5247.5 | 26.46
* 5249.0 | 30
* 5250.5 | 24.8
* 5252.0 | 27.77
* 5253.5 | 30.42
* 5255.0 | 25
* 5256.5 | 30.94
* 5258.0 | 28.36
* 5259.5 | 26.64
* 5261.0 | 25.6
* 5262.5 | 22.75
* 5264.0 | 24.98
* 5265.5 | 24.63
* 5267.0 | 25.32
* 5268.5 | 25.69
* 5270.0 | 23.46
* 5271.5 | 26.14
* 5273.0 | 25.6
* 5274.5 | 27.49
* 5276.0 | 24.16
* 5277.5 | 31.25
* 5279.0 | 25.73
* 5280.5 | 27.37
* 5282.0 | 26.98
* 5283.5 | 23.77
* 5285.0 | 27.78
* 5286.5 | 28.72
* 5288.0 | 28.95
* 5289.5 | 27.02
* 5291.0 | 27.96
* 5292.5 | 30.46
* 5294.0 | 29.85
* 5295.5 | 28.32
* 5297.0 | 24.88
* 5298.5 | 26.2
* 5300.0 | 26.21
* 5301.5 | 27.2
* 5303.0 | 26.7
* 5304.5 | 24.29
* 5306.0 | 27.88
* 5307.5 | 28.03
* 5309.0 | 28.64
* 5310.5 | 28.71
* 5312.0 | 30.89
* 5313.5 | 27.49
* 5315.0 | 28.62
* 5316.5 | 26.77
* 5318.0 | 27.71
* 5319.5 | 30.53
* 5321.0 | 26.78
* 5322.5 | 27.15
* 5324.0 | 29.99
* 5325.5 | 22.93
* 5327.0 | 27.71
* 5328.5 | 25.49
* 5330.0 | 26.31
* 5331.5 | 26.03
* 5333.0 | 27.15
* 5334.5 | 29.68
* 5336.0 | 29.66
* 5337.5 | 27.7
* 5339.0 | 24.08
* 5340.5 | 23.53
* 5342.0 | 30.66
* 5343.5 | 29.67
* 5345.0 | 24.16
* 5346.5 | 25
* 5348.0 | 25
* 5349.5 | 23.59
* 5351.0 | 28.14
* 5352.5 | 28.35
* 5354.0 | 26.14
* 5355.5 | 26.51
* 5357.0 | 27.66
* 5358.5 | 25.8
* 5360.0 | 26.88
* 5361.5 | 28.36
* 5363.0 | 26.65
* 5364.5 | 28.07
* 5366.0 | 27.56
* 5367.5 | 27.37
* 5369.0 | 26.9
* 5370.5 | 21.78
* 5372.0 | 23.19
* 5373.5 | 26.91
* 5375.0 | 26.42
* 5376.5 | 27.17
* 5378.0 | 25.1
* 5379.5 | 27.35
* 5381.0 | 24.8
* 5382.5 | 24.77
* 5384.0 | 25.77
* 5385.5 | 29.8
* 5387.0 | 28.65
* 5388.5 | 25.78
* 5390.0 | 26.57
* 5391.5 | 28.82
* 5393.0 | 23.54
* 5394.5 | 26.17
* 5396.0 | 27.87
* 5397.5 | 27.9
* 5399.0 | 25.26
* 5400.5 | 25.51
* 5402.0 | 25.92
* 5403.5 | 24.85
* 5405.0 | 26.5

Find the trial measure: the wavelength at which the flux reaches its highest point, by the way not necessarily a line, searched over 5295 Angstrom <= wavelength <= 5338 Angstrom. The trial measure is 5312.0 Angstrom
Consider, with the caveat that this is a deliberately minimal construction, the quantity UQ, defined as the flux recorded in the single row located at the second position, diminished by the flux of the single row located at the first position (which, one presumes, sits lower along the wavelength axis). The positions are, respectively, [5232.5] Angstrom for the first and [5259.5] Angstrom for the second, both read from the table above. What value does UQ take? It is -2.1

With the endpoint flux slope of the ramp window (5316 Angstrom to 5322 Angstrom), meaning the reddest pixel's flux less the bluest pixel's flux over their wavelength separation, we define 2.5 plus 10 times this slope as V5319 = 2.5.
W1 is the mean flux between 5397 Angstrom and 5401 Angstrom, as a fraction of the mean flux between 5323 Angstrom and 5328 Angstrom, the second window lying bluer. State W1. 0.98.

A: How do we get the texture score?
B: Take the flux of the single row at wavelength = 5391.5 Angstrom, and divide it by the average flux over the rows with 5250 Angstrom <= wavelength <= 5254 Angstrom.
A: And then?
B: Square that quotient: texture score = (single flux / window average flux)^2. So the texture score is 1.085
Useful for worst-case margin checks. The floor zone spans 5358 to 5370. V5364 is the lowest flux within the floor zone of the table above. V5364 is 25.8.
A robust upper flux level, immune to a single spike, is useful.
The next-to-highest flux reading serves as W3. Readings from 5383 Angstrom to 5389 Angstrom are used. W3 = 28.65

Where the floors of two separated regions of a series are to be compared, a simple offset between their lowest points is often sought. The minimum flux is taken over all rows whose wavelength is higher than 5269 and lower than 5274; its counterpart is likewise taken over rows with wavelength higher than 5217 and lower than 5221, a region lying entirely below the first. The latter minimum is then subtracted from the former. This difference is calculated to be -3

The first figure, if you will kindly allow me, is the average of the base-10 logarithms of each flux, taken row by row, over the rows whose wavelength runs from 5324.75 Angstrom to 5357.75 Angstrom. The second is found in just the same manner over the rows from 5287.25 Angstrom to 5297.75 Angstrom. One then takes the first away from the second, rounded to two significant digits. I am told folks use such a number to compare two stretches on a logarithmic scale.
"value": 0.026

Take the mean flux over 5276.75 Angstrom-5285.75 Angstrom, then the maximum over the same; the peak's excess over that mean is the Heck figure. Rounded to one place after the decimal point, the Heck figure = 4.1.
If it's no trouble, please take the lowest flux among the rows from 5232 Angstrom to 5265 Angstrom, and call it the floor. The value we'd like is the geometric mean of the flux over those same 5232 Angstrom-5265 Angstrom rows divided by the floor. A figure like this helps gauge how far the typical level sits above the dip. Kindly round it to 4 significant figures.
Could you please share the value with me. 1.186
